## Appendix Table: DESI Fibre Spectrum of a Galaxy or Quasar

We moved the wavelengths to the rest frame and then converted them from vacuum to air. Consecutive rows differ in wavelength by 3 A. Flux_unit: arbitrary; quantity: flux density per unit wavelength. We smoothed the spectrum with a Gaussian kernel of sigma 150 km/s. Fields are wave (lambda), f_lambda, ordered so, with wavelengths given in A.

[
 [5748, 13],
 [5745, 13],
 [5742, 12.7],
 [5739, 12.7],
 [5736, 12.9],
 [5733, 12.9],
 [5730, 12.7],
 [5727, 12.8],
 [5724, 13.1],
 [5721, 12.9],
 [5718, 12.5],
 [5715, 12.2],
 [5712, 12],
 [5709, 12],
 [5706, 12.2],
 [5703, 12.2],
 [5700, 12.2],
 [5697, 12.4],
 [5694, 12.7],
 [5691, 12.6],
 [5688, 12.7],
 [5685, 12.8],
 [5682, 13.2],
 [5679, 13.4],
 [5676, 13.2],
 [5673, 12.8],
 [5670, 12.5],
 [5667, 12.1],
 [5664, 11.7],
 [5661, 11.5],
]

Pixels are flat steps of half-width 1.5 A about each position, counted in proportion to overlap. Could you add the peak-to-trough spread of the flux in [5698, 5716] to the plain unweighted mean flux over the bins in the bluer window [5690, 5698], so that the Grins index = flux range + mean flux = 12.8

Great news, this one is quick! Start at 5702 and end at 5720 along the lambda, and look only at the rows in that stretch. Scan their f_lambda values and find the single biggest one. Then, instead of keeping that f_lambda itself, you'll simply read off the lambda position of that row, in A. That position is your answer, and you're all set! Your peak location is 5718 A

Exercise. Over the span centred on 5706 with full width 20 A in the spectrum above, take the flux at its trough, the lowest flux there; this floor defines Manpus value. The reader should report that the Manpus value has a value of 12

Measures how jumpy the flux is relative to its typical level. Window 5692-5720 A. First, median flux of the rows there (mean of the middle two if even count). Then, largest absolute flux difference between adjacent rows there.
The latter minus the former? -11.9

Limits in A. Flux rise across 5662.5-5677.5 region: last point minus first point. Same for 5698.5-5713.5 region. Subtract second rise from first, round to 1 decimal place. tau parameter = 1.7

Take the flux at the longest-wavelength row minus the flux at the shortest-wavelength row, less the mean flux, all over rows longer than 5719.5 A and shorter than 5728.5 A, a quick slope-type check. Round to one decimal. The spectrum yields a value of -13.0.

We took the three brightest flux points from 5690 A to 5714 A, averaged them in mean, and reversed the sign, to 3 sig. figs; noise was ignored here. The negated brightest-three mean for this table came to -12.6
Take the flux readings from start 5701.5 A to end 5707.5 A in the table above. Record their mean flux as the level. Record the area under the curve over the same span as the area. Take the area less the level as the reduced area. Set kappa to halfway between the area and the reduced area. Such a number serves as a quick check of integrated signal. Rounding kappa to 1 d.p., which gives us 67.1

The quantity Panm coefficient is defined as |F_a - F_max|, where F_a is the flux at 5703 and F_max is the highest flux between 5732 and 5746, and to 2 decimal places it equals 0.80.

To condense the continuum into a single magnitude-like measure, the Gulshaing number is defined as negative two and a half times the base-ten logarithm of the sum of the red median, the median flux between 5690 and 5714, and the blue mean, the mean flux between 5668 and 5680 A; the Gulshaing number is -3.50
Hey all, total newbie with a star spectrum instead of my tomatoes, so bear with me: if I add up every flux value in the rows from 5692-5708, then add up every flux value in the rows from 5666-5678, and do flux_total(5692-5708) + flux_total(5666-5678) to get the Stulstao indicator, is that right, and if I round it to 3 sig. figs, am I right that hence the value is 112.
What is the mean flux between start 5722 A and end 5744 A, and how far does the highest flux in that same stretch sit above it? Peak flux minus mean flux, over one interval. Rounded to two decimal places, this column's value 0.27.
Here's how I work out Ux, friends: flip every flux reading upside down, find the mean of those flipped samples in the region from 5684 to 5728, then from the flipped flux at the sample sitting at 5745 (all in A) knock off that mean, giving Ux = -0.003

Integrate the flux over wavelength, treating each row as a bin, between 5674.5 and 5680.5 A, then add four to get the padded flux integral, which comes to 83.8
